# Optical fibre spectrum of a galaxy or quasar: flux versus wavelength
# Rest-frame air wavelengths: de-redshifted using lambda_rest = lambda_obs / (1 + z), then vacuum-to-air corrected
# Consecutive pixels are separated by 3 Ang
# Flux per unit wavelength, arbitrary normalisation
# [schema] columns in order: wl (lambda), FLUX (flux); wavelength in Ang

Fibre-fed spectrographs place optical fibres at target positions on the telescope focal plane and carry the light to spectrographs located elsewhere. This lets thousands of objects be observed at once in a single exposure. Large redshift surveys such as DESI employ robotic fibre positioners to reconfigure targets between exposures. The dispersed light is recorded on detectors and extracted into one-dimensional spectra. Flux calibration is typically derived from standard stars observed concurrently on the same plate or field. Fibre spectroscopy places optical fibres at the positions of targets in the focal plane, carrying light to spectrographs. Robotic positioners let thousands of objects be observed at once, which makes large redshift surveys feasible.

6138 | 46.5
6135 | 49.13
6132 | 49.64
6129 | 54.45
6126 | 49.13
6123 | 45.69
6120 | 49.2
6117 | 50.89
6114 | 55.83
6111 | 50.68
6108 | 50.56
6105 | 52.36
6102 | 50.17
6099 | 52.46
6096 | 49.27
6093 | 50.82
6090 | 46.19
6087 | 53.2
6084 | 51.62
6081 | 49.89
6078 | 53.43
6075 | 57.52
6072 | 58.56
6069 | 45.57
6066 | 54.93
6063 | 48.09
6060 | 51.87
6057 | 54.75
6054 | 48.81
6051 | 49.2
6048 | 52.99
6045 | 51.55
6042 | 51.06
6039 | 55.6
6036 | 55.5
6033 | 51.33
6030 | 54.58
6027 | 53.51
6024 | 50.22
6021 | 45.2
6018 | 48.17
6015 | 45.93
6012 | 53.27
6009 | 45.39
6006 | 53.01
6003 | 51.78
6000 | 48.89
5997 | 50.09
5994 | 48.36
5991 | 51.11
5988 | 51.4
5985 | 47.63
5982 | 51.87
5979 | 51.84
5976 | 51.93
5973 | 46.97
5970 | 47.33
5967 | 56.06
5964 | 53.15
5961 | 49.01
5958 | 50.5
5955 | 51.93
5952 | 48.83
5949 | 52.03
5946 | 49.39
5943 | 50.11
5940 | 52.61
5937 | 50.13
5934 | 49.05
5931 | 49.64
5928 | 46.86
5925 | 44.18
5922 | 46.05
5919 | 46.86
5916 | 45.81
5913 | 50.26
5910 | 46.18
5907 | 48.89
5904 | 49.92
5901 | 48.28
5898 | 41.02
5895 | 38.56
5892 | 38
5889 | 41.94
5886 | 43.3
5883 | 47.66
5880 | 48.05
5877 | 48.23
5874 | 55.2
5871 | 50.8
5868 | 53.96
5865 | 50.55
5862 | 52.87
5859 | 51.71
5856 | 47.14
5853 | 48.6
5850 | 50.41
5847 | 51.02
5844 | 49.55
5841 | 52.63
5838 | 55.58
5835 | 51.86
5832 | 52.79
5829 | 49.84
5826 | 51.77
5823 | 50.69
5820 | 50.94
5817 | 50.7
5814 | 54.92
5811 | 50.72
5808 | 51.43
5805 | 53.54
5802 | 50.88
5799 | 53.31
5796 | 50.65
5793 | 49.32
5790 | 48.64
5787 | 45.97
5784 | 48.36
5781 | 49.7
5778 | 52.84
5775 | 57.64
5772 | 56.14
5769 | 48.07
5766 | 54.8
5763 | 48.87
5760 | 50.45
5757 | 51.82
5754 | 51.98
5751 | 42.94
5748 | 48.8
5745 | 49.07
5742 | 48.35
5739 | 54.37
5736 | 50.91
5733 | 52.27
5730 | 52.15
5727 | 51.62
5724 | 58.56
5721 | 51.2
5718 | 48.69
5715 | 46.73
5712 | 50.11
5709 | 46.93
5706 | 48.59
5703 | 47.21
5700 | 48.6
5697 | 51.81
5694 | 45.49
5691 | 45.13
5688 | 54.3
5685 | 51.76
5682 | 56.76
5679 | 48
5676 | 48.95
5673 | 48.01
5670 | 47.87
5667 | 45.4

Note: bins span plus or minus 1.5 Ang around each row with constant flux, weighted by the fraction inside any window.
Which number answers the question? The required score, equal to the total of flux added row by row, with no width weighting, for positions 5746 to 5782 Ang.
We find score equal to 614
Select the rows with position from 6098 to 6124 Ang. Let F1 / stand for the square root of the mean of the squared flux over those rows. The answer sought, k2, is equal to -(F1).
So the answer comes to -50.9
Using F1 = 50.94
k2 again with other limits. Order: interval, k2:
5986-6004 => -50.3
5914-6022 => -49.6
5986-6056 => -50.8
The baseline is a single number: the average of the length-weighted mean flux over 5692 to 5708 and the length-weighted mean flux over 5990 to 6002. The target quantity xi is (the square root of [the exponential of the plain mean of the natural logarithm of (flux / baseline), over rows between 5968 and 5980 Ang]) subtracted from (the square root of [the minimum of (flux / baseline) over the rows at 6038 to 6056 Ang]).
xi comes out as -0.007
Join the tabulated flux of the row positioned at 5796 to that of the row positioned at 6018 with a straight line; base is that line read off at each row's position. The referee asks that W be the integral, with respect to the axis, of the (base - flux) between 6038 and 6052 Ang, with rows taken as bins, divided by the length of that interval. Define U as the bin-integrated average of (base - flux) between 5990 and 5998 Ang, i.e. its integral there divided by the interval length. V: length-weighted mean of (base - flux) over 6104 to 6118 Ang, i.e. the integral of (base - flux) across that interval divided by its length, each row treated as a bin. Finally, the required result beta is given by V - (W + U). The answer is 1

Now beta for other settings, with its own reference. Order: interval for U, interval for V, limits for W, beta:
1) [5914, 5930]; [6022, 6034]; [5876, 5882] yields -9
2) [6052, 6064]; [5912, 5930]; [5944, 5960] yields 7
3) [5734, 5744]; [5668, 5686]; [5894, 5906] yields -3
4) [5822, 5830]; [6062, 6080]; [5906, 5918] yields -7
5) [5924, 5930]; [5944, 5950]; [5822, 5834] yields -4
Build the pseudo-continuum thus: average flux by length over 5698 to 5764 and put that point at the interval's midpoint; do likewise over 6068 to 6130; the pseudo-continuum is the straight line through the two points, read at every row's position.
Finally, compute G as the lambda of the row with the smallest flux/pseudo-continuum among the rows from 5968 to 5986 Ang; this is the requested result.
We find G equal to 5973 Ang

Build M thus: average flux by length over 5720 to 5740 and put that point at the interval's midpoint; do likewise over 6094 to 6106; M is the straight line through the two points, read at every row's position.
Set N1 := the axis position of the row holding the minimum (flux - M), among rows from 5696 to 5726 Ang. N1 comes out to 5715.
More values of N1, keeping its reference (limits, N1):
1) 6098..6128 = 6123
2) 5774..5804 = 5787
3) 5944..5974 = 5973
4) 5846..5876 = 5856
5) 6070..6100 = 6090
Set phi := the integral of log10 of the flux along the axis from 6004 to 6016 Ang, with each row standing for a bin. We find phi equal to 20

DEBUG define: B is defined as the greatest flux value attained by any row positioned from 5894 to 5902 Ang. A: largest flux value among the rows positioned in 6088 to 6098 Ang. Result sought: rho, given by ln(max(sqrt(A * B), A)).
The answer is 3.93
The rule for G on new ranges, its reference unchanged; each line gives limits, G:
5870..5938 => 5892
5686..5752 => 5751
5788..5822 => 5790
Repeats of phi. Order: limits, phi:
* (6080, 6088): 14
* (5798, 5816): 31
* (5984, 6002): 31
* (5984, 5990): 10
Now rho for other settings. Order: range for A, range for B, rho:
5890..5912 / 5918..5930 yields 3.91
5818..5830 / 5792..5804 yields 3.96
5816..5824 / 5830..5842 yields 3.97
